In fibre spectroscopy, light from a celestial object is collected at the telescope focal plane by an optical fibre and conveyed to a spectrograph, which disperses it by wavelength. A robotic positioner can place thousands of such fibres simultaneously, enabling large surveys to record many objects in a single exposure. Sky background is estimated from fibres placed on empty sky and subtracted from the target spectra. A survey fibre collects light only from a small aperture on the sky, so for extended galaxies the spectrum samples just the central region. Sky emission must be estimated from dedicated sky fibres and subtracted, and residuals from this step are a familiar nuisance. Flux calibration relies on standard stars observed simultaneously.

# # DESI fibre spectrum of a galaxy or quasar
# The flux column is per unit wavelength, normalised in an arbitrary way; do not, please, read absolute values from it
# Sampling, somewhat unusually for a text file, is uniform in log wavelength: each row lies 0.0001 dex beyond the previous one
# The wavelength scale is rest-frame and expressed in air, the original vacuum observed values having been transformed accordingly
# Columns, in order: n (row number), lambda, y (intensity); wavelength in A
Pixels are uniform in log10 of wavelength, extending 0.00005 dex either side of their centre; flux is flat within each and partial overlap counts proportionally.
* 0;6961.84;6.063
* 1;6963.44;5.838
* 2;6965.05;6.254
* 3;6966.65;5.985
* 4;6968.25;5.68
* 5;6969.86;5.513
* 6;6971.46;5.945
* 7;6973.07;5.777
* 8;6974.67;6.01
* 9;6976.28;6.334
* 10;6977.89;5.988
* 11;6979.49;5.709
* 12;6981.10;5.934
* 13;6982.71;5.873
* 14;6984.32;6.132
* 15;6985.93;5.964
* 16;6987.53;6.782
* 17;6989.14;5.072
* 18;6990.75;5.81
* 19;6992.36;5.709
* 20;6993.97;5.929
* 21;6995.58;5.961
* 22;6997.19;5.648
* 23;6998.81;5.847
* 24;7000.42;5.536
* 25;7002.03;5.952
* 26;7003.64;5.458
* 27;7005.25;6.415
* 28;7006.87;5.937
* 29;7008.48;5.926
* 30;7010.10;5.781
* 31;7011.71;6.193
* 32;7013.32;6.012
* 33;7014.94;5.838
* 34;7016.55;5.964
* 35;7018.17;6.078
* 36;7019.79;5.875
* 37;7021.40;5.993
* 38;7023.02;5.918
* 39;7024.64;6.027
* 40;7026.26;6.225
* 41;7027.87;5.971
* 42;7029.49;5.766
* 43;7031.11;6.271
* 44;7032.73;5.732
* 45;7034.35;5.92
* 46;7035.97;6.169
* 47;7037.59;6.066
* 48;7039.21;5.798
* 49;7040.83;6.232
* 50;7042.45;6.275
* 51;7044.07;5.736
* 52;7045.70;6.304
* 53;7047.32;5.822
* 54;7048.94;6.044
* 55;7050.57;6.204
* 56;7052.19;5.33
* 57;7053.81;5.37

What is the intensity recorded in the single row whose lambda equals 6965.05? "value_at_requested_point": 6.254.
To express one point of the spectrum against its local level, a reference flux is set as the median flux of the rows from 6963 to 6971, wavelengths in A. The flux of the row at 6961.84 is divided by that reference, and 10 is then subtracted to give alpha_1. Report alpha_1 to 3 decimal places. -8.961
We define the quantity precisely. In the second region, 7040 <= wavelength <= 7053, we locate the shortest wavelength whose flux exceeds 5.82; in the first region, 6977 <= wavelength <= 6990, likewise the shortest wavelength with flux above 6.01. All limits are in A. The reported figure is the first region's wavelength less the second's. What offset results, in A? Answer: -56.5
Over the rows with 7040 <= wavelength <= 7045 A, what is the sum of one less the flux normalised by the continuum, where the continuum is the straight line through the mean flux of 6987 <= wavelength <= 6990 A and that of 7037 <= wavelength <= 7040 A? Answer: -0.08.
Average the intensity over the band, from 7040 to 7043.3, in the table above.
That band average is 6.25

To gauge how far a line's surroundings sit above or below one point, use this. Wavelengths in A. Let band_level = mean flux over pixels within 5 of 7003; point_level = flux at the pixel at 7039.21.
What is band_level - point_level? 0.06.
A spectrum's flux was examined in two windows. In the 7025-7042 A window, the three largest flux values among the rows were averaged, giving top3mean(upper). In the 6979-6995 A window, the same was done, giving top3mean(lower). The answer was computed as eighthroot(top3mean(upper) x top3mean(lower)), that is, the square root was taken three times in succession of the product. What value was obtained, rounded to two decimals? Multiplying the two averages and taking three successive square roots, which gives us 1.58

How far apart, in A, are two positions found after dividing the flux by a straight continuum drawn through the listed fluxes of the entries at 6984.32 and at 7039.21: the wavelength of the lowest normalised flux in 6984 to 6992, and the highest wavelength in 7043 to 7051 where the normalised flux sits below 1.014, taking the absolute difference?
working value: 58.2 A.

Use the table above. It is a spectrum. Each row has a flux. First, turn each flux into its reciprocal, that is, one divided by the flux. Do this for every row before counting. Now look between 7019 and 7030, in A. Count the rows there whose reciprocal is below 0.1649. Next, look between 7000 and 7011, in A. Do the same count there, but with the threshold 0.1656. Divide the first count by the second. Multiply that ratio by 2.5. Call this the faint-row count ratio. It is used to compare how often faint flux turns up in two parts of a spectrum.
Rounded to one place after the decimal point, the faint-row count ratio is 2.5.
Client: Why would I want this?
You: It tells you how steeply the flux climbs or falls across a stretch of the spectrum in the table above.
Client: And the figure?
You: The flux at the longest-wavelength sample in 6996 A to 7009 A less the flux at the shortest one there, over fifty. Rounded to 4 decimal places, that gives 0.0056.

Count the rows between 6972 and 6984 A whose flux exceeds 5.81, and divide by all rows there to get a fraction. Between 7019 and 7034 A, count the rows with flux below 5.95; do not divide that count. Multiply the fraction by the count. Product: 2.9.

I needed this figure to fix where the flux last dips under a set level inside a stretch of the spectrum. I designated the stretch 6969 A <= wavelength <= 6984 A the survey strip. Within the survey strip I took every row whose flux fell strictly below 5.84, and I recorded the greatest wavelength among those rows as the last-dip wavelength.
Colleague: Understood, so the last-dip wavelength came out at 6979.49 A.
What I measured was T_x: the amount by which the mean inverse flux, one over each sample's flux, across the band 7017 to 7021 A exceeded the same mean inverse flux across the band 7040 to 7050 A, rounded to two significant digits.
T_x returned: 0.0024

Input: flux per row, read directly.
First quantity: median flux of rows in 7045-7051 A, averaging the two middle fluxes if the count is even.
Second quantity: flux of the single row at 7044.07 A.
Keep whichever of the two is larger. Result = 6.12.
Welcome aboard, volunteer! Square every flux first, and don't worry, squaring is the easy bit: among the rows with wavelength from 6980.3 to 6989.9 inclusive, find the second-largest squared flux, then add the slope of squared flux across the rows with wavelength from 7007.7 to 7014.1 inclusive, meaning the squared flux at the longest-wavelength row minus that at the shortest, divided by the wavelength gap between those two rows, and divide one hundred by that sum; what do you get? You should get 2.64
